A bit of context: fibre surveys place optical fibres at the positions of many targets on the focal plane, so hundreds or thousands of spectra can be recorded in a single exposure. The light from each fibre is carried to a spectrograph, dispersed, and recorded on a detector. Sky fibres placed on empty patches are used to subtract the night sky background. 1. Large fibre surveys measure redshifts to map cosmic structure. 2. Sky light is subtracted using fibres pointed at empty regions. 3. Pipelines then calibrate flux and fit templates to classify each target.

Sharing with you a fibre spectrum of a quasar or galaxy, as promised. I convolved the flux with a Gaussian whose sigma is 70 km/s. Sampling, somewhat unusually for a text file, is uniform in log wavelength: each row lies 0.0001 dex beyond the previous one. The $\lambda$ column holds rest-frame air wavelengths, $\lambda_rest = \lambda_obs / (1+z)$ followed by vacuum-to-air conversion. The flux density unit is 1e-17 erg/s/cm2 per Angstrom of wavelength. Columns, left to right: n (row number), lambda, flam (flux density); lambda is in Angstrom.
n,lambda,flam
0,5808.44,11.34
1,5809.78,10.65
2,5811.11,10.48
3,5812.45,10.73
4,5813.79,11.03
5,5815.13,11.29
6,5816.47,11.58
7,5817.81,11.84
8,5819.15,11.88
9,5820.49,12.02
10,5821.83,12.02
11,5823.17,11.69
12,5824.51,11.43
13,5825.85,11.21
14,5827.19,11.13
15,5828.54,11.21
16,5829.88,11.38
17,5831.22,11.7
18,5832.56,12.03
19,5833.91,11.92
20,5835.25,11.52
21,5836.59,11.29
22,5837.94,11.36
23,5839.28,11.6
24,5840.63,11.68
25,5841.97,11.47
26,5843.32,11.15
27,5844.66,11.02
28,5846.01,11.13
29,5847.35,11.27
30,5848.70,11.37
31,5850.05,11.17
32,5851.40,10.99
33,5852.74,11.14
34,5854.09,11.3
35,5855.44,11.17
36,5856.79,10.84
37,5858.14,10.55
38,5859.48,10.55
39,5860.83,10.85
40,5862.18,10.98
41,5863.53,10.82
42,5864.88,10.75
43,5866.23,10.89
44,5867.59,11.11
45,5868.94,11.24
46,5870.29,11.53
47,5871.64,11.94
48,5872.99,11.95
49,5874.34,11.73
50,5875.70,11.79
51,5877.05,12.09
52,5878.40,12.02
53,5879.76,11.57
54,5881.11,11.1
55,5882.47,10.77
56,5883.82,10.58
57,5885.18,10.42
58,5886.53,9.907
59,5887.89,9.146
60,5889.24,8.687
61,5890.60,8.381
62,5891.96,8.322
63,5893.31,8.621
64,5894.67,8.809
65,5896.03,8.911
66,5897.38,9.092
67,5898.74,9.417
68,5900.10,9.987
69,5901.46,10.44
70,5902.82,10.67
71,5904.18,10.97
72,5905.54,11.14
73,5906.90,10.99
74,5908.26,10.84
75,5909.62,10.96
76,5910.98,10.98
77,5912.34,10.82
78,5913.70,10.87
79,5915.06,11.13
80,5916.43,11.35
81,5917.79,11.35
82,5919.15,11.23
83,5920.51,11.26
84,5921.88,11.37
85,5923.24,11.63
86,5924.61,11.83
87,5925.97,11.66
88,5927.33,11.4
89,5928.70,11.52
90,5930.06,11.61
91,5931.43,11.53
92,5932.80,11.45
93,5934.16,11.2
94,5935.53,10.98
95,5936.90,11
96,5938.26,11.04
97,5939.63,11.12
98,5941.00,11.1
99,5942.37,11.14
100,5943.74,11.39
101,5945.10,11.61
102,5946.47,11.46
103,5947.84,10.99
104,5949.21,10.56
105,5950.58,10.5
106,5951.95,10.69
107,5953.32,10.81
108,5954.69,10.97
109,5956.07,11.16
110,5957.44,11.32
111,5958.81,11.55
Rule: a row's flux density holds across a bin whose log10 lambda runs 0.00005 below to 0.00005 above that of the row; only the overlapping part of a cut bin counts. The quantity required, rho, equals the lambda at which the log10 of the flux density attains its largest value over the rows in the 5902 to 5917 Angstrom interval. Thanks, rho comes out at 5916.43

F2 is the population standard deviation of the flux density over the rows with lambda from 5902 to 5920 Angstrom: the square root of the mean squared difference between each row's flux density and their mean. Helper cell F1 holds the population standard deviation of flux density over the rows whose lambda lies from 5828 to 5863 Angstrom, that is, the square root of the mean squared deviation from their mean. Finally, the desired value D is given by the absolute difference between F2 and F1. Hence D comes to 0.16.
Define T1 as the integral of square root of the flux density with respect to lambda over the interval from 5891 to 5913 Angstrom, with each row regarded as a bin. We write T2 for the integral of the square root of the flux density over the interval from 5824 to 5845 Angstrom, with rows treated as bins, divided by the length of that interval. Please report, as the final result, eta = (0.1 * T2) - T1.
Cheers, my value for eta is -69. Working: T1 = 70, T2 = 3.38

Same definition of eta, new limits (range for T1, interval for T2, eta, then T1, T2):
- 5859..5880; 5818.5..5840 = -70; 71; 3.40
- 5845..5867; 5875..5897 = -73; 73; 3.16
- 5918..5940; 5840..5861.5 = -74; 74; 3.33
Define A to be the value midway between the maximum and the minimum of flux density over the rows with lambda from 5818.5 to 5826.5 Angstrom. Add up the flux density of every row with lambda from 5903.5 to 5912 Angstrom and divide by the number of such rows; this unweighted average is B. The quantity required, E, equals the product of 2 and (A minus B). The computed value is 1.3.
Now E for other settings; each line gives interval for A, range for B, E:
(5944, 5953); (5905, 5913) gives 0.2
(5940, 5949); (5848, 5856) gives 0.2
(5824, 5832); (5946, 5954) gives 1.2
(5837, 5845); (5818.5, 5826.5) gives -0.7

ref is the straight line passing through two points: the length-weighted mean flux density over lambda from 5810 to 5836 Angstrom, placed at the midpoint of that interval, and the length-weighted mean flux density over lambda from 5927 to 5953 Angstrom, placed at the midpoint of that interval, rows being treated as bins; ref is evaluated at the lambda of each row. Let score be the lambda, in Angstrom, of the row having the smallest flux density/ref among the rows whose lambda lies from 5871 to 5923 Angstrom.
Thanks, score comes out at 5891.96 Angstrom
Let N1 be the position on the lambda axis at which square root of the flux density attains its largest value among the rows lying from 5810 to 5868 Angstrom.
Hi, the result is 5832.56 Angstrom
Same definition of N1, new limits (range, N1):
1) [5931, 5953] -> 5945.10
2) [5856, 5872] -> 5871.64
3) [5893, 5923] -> 5921.88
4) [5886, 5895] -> 5886.53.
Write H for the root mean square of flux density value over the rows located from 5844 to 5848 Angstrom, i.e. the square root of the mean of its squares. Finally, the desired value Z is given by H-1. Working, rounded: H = 11.1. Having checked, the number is 10.1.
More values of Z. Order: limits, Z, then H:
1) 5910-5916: 10.0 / 11.0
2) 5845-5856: 10.2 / 11.2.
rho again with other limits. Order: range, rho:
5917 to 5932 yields 5924.61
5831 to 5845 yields 5832.56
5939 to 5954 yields 5945.10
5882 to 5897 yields 5882.47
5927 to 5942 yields 5930.06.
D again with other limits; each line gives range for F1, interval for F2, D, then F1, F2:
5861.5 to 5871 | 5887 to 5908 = 0.74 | 0.25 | 0.99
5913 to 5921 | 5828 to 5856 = 0.11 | 0.16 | 0.27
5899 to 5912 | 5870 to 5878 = 0.16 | 0.34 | 0.18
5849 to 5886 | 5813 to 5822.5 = 0.13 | 0.48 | 0.35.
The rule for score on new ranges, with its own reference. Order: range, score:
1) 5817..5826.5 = 5825.85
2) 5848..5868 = 5858.14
